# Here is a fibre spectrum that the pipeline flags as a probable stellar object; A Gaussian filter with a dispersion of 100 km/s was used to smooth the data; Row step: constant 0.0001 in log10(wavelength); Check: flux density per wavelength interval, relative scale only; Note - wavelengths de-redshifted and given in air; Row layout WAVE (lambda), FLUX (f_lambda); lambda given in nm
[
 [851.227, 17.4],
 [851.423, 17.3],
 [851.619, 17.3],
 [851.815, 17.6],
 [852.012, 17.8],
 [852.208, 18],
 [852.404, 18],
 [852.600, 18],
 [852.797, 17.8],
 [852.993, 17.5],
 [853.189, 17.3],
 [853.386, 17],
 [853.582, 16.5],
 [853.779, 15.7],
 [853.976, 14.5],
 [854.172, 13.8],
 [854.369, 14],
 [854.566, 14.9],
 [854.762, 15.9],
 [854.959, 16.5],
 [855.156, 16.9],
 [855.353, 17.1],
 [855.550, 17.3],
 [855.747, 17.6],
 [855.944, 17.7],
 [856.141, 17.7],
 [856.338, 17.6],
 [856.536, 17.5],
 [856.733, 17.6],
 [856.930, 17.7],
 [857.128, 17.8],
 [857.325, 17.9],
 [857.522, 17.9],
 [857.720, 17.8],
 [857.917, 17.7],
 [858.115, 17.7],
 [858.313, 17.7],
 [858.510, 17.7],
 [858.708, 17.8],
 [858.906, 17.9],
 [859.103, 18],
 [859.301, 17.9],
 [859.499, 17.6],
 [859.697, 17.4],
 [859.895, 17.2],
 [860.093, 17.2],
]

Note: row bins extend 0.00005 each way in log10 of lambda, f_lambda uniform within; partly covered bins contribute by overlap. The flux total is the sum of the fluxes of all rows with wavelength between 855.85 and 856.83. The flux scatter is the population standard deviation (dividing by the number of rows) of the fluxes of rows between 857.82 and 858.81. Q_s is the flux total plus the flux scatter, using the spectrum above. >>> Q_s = 88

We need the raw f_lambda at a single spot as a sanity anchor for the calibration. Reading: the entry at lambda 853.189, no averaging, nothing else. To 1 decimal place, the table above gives 17.3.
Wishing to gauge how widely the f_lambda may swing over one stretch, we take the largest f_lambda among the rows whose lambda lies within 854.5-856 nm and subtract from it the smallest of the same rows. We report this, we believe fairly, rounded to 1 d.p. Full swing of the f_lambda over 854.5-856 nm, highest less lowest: 2.8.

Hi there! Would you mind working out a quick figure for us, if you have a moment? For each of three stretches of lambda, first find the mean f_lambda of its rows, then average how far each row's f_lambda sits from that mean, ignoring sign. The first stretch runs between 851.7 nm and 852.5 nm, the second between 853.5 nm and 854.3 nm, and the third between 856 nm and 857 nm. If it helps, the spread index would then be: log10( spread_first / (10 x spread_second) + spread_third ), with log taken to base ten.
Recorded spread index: -1.10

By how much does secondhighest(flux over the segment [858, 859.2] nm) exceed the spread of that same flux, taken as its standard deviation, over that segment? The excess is 17.8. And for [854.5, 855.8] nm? 16.4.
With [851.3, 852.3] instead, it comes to 17.5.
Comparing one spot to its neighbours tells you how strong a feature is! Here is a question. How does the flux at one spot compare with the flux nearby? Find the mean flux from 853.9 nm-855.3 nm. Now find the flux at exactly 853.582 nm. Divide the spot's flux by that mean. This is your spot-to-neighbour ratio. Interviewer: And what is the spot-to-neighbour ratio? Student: 1.08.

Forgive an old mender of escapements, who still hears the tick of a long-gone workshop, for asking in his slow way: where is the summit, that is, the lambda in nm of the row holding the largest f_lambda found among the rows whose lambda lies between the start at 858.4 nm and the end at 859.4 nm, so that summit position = 859.103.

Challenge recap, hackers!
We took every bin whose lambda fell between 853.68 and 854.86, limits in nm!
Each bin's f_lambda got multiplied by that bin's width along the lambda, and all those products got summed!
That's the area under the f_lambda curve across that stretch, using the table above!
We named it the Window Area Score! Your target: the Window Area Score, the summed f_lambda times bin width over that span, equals 17.5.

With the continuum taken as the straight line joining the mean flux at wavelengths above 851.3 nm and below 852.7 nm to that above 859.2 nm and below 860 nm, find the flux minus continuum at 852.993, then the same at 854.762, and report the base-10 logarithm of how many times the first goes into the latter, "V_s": 1.0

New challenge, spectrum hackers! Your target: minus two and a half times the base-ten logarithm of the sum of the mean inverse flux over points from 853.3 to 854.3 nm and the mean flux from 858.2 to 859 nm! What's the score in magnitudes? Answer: -3.13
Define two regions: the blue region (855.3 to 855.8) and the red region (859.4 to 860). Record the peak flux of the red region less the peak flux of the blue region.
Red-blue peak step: 0.0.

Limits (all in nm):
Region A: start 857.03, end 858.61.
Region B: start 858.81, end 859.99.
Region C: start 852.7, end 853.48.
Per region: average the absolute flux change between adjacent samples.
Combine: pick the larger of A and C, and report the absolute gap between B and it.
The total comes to 0.1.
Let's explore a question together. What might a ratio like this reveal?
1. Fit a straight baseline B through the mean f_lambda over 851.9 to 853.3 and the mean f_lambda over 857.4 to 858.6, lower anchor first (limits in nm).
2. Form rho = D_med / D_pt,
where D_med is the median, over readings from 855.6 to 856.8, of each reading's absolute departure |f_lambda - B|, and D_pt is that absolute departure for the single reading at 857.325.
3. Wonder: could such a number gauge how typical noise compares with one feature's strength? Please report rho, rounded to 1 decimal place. 1.1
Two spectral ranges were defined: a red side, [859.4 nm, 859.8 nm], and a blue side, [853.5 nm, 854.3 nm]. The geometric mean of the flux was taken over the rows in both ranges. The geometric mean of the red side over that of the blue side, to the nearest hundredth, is 1.16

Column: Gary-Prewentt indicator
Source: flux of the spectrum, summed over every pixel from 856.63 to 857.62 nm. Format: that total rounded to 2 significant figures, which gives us 89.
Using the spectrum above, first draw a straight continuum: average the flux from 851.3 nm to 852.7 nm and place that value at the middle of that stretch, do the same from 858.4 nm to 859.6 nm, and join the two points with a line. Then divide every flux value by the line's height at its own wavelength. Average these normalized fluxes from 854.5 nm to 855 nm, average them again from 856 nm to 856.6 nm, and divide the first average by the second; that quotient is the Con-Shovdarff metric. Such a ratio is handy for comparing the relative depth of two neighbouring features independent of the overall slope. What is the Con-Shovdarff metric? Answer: 0.90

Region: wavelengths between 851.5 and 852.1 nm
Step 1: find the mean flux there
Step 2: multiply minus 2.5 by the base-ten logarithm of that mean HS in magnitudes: -3.11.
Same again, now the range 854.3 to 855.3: -2.99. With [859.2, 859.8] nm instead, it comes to -3.12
